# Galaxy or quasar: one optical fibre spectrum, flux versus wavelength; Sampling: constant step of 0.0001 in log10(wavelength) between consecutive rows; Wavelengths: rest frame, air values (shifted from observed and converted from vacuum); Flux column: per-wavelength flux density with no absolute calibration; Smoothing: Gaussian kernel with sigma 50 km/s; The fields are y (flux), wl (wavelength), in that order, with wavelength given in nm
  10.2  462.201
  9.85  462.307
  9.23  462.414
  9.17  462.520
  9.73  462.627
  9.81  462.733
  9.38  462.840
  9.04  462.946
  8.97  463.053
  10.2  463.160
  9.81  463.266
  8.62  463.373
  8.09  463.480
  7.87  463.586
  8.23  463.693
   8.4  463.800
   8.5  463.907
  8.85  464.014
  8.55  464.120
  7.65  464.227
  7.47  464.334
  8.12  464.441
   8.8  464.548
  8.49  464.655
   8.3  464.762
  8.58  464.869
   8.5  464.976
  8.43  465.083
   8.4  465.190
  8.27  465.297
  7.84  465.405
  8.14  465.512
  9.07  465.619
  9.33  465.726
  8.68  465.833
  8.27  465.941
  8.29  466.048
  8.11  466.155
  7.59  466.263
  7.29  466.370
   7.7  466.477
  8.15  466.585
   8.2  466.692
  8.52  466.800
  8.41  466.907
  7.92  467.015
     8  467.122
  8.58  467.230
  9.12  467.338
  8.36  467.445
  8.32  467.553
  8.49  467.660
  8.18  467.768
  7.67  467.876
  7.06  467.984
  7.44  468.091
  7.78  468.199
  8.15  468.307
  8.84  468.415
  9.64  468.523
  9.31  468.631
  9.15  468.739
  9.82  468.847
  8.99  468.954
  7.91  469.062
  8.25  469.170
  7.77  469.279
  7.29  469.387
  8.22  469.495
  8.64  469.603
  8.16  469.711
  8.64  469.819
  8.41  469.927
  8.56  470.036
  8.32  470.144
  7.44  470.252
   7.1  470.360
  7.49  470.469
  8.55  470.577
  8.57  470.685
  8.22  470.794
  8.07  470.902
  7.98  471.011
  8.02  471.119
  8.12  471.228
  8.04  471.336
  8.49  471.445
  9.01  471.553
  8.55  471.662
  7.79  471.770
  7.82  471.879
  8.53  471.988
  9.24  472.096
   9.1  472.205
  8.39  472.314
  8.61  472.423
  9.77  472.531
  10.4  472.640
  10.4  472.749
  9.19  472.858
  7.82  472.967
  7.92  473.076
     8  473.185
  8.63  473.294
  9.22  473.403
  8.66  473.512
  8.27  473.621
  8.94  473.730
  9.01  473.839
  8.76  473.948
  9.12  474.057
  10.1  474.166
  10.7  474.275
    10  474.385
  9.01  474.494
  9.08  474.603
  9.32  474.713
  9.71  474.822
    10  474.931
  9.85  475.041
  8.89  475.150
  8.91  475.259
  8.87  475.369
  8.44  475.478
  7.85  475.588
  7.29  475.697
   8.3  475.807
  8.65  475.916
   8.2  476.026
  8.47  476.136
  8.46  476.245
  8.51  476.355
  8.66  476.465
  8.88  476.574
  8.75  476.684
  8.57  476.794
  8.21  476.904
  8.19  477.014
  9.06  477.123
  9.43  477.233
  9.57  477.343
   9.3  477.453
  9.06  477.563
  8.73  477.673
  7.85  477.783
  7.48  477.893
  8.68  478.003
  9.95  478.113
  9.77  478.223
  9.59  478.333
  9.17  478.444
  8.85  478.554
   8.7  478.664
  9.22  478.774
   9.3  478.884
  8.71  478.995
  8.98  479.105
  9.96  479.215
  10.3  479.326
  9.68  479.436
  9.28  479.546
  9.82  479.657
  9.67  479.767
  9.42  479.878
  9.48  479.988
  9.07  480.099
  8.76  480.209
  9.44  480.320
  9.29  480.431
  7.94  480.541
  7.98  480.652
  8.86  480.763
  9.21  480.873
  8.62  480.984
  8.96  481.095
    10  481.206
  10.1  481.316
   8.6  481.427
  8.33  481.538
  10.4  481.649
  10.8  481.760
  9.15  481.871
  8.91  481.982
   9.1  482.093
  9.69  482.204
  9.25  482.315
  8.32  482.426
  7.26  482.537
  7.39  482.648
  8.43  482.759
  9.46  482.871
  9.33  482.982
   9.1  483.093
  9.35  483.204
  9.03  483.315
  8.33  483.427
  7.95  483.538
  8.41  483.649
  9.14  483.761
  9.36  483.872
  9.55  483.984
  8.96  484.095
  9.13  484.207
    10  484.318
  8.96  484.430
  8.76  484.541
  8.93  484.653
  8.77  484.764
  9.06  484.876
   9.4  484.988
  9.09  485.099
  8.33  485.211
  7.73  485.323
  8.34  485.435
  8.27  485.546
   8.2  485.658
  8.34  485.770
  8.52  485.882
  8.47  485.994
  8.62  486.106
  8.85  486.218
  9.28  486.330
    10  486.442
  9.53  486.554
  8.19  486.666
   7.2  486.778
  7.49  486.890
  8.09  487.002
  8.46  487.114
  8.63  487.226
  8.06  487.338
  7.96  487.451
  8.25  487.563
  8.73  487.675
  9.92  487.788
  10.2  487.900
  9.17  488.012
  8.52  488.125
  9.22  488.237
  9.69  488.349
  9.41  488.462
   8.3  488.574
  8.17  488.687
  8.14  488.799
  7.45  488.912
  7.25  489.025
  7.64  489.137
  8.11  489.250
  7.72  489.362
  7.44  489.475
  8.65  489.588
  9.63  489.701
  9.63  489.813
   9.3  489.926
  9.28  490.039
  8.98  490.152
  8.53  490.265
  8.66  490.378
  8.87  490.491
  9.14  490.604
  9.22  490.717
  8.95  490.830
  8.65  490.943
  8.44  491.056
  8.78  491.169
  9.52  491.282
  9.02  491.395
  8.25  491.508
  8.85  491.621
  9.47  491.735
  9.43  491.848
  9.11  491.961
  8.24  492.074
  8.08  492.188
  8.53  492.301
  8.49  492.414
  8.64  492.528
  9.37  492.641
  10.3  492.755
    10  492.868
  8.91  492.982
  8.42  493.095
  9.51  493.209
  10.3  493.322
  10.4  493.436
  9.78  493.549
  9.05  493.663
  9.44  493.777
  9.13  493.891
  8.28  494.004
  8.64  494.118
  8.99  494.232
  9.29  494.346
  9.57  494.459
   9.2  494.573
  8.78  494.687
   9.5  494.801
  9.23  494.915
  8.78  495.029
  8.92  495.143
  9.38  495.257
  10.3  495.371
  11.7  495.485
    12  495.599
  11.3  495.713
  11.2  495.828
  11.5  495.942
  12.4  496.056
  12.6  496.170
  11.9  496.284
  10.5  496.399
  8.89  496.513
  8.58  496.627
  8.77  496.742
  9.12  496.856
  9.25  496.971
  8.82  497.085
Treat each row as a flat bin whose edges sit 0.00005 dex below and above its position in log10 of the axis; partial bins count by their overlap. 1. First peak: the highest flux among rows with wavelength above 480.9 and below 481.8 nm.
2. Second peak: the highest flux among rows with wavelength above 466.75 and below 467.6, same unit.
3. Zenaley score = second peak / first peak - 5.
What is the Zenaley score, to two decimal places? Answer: -4.16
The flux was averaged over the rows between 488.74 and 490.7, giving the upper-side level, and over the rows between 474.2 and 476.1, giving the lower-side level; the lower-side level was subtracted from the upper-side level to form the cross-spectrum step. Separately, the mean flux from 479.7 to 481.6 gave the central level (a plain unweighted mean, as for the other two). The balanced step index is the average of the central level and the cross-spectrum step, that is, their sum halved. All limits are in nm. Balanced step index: 4.3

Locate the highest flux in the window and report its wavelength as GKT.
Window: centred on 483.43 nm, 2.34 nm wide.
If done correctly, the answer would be 484.318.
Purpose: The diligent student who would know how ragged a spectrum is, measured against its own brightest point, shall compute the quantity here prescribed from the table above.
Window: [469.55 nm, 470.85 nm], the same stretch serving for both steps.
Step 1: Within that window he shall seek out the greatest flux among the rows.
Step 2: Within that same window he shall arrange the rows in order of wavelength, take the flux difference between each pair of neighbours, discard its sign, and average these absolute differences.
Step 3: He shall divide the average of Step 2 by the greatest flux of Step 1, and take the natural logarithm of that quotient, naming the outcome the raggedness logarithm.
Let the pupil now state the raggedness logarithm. -3.02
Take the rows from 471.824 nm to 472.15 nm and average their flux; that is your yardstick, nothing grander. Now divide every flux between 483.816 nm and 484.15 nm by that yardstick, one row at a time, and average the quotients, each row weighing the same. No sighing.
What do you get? 1.09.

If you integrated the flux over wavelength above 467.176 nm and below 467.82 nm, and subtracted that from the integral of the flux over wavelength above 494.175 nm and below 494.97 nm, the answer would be 2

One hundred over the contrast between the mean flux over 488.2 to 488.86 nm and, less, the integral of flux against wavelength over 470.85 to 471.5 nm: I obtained 28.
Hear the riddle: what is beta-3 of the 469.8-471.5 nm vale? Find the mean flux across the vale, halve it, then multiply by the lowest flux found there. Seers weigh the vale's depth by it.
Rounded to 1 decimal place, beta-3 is 28.8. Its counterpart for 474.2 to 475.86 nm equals 33.1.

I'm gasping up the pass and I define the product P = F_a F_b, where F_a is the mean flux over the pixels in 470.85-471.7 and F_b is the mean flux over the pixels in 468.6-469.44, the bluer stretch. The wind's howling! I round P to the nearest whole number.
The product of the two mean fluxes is 71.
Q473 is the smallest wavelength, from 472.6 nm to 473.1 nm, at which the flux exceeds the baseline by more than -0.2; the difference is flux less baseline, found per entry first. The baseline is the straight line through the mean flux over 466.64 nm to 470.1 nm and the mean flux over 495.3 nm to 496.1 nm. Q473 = 472.640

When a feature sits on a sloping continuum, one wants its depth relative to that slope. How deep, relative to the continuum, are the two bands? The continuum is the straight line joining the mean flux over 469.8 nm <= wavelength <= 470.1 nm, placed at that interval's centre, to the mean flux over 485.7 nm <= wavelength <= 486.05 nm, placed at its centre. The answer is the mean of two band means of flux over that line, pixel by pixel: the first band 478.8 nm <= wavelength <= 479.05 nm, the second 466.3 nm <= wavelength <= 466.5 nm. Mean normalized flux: 0.97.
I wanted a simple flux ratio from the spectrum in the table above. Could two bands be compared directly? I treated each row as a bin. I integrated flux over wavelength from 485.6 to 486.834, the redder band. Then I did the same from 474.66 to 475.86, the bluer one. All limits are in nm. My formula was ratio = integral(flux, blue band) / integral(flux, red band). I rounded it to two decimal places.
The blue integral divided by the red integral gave 1.00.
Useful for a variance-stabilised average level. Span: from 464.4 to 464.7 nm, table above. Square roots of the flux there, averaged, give 2.91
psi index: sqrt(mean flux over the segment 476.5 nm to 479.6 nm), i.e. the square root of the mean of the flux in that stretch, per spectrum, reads 3.01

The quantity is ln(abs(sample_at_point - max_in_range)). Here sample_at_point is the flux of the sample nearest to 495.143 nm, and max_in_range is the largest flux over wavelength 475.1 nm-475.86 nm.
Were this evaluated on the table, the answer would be -4.61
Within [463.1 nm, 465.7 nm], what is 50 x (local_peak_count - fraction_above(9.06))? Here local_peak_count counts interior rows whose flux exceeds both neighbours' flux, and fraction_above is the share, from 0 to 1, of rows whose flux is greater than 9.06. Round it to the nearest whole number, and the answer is 144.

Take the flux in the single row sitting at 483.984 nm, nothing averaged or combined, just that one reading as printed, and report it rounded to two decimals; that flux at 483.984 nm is 9.55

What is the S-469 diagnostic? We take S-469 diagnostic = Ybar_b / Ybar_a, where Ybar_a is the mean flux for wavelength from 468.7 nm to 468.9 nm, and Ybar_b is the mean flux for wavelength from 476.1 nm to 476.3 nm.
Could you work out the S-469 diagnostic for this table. 0.89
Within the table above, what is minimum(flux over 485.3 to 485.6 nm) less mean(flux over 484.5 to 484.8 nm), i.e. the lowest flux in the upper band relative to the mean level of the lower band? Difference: -1.1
